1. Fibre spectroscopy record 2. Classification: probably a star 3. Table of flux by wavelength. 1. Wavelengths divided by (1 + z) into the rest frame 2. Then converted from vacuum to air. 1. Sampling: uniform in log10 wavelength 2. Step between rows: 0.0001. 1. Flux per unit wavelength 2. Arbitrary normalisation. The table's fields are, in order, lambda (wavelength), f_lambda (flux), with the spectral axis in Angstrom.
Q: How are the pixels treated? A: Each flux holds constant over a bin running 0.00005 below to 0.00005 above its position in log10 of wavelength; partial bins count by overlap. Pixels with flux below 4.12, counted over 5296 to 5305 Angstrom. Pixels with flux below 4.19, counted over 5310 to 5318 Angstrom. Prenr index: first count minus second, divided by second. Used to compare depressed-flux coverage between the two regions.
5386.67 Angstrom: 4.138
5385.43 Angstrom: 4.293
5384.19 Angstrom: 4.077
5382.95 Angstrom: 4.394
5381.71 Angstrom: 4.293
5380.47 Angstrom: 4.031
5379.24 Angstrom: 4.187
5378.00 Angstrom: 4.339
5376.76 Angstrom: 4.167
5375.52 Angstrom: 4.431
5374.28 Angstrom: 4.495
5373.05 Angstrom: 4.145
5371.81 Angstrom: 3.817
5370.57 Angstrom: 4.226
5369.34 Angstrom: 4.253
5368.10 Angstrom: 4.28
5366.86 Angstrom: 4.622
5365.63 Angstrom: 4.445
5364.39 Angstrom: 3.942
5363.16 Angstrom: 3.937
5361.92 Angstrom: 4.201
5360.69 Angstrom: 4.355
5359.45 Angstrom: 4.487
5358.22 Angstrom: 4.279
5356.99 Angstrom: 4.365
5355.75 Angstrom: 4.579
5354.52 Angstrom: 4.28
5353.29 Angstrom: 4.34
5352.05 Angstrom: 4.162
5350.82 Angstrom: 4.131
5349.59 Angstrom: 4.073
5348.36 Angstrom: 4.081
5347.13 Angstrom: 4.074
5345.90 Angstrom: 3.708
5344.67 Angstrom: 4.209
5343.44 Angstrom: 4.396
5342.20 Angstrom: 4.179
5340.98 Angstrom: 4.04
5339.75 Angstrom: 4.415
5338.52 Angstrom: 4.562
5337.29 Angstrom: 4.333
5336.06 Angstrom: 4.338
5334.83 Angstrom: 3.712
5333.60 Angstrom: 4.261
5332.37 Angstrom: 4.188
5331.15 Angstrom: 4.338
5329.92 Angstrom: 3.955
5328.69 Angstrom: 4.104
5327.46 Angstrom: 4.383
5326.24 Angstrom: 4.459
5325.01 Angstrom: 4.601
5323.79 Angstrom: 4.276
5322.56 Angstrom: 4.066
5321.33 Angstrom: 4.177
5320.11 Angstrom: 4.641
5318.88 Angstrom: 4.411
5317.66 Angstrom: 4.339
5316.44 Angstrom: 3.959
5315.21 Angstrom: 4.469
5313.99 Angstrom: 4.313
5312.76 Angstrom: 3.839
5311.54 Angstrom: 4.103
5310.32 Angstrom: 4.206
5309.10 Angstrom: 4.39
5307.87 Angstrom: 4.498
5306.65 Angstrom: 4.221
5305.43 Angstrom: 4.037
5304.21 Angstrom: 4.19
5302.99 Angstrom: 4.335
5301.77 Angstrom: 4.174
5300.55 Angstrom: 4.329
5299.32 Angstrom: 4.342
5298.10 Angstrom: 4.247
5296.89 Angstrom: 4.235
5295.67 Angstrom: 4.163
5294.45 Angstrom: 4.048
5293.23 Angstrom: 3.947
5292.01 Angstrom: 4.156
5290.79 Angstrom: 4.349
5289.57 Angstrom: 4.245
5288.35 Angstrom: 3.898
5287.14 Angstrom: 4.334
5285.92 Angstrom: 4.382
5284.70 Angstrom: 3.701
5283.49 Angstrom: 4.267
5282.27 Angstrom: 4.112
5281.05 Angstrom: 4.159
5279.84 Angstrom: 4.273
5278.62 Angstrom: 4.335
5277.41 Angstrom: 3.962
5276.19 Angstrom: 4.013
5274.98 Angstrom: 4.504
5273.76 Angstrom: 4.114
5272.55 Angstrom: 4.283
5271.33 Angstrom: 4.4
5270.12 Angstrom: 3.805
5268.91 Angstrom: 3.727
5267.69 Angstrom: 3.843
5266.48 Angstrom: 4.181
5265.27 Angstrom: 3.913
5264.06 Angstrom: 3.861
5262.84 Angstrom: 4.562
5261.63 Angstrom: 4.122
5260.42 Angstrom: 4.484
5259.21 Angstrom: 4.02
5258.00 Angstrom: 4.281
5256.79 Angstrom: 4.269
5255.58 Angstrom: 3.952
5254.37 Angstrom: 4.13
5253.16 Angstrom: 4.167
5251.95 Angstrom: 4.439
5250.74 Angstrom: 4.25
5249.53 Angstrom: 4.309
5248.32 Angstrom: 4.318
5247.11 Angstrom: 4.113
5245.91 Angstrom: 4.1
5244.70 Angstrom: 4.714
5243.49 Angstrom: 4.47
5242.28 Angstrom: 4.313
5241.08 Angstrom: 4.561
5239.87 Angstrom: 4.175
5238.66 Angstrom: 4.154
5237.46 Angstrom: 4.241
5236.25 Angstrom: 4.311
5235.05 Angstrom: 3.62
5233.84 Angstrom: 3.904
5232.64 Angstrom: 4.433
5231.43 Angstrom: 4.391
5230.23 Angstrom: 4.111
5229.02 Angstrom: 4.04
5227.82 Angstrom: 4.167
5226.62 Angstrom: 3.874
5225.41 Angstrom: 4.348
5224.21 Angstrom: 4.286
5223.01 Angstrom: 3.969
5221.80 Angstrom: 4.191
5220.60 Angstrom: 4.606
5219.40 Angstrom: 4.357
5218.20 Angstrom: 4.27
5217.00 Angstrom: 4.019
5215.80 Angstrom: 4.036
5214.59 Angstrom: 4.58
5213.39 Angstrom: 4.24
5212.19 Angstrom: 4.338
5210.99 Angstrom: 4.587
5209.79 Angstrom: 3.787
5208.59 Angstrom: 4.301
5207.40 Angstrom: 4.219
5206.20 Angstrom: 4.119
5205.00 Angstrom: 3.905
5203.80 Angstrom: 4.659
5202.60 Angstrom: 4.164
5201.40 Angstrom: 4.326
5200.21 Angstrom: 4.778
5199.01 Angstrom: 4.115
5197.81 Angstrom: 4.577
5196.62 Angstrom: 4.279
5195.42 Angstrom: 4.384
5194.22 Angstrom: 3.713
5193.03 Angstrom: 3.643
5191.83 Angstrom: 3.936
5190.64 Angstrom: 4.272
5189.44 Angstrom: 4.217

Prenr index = -1.0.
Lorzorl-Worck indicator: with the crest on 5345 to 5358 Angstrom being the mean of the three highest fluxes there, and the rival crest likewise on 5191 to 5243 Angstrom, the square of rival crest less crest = 0.064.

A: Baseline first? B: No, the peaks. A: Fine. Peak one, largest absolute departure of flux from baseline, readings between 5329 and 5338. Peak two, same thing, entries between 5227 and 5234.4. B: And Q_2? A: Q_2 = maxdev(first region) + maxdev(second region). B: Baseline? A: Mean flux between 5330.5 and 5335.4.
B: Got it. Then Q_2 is 0.72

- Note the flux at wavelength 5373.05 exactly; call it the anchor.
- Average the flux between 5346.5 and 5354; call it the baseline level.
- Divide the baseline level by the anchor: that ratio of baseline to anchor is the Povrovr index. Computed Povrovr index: 1.00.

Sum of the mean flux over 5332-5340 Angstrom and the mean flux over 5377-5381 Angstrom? 8.44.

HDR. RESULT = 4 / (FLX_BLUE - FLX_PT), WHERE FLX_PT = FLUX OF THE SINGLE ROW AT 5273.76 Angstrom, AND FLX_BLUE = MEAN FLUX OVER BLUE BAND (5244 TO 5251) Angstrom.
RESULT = 21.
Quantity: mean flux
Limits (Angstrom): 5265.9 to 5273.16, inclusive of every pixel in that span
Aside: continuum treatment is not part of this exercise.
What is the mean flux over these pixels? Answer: 4.04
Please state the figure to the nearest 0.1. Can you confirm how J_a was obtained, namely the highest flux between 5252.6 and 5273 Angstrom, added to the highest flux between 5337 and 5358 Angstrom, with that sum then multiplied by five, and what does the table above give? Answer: 45.7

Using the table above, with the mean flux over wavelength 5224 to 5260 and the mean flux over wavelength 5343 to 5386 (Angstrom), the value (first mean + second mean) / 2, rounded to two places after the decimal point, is 4.22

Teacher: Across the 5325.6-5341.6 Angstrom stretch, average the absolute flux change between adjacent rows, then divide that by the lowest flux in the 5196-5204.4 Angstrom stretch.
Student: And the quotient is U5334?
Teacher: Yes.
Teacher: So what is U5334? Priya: 0.062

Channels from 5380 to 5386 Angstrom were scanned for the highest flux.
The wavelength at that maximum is 5382.95 Angstrom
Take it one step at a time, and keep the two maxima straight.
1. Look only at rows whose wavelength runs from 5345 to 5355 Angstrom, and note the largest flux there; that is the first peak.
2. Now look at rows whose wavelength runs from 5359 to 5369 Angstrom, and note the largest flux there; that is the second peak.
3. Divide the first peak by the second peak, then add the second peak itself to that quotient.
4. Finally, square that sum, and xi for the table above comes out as 30.9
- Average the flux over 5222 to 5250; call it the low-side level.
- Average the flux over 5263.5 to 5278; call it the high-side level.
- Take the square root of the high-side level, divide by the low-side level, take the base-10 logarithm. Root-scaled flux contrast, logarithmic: -0.321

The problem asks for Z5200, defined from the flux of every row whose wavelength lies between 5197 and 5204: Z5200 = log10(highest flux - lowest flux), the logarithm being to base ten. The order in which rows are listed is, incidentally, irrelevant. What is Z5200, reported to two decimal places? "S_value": -0.18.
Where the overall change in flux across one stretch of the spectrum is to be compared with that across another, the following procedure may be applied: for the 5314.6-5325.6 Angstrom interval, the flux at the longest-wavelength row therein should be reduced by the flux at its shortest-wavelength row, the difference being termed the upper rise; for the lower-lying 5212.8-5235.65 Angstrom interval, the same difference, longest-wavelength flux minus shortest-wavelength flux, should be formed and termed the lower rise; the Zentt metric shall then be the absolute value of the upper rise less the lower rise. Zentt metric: 0.75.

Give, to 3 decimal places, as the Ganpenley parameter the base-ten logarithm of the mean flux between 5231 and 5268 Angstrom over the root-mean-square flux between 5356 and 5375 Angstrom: -0.005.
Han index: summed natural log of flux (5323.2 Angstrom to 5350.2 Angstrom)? 31.6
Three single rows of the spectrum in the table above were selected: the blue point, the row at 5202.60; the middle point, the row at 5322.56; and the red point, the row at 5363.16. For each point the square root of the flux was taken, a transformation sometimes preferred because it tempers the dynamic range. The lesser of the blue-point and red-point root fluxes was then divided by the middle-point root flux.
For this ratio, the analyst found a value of 0.98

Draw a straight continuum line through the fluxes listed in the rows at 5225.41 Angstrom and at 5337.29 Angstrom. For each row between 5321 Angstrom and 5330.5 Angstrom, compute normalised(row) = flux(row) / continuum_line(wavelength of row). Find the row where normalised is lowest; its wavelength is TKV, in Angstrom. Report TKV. 5329.92 Angstrom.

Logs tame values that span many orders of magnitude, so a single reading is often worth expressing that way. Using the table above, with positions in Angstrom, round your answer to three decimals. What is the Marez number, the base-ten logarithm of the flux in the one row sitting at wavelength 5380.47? 0.605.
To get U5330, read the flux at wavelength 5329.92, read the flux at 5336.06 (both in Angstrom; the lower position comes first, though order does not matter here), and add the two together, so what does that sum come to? 8.3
